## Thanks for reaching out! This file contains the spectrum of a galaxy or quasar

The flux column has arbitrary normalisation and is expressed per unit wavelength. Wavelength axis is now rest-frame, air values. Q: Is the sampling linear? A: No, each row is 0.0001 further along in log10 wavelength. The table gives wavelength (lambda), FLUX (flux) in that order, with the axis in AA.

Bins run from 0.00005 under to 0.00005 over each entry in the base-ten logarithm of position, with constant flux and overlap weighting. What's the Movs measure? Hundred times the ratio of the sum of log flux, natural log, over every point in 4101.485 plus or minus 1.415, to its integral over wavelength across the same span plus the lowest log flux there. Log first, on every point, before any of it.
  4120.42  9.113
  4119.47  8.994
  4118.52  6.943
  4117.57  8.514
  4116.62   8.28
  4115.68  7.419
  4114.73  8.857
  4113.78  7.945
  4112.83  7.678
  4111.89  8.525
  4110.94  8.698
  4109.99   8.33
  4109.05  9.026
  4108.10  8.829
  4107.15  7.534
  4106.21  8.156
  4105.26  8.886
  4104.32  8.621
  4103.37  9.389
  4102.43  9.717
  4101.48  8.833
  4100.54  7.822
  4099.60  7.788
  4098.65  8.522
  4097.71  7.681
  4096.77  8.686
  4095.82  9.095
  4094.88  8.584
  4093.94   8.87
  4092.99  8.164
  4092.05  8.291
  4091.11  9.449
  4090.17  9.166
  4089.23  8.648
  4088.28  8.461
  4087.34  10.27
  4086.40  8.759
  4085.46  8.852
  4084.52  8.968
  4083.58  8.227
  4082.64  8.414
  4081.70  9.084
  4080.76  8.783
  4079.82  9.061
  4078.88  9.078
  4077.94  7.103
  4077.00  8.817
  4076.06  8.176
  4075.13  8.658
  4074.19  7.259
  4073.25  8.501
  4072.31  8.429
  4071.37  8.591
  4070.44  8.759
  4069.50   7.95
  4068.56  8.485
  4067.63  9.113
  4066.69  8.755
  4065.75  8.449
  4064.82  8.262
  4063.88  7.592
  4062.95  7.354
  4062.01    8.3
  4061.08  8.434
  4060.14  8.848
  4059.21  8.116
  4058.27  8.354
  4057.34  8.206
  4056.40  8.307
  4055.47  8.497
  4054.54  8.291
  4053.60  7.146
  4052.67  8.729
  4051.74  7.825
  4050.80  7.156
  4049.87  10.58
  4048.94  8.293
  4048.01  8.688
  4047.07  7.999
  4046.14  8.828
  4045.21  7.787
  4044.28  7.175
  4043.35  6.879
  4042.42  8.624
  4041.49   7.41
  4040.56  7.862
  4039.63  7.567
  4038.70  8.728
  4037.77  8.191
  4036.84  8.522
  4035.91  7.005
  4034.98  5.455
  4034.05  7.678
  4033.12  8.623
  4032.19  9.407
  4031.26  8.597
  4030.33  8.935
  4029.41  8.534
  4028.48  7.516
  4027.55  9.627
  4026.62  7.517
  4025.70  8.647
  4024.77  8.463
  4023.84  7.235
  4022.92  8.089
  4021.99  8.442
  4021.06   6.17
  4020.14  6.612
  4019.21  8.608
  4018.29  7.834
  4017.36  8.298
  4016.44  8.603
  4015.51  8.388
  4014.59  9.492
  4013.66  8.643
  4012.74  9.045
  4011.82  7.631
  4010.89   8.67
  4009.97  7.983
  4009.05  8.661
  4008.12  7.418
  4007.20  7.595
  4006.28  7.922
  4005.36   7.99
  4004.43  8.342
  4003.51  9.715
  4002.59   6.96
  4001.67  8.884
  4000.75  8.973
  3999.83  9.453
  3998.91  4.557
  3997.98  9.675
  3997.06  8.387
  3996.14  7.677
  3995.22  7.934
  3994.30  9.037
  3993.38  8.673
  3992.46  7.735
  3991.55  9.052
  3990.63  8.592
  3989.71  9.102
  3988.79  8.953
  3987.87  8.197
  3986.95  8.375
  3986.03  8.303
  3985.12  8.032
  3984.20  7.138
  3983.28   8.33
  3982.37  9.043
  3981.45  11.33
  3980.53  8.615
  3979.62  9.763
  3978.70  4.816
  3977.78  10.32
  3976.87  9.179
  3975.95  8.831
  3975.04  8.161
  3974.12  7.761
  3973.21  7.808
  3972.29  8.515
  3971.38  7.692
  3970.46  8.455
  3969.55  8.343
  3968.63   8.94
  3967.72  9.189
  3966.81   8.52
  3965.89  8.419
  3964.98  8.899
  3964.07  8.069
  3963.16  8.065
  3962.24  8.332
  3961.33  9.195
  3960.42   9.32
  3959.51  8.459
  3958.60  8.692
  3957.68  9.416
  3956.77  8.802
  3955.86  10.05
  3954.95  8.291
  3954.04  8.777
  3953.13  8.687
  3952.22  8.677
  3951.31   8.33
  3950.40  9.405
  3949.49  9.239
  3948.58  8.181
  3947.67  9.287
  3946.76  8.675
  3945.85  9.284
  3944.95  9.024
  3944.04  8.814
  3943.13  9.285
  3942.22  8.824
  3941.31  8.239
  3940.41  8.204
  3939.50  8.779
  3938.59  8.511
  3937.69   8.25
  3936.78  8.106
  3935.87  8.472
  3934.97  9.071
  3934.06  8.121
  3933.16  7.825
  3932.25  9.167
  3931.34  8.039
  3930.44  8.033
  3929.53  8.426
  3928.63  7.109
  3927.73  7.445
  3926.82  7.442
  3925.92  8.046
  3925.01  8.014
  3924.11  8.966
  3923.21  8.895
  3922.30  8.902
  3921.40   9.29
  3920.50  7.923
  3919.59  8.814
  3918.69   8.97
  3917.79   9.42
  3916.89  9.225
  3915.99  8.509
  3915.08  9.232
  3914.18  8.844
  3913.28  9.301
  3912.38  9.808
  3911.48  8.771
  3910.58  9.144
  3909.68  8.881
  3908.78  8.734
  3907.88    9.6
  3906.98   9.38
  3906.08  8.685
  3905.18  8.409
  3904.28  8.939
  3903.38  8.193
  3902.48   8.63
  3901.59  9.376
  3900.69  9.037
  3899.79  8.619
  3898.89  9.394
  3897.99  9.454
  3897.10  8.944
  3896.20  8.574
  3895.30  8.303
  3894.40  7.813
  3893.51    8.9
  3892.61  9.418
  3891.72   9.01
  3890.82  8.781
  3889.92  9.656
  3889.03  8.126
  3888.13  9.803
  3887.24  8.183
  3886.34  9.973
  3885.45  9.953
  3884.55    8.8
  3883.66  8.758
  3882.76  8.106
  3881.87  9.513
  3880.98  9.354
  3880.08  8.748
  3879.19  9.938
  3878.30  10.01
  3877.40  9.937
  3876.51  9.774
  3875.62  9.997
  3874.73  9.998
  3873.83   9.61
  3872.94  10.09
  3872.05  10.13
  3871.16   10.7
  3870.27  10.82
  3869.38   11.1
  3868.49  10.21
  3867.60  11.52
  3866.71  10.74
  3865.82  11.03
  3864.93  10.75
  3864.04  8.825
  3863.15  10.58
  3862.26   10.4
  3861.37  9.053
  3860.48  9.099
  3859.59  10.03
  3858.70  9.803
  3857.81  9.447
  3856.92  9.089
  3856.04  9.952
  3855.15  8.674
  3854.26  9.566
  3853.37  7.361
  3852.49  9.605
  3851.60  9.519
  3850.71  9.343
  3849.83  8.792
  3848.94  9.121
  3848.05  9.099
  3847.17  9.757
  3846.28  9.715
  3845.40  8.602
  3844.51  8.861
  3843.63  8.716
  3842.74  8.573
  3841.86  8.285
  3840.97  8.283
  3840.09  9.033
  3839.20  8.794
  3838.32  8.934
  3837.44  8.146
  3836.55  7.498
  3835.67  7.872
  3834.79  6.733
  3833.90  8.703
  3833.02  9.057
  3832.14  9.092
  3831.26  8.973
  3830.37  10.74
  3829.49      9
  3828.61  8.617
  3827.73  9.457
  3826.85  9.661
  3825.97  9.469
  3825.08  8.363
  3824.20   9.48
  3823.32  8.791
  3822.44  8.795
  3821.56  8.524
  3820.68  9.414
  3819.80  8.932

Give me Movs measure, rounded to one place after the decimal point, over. 79.3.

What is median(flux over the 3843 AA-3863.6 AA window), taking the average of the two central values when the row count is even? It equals 9.34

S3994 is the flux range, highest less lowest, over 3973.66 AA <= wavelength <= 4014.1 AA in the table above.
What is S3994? 6.8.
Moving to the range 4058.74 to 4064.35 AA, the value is 1.5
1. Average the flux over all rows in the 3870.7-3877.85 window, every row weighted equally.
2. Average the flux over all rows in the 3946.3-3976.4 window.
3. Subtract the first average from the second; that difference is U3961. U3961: -1.38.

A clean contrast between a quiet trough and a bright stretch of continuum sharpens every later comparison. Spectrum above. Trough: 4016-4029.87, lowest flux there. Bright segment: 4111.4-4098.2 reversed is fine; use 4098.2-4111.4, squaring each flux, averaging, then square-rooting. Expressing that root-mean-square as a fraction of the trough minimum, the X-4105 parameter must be 1.39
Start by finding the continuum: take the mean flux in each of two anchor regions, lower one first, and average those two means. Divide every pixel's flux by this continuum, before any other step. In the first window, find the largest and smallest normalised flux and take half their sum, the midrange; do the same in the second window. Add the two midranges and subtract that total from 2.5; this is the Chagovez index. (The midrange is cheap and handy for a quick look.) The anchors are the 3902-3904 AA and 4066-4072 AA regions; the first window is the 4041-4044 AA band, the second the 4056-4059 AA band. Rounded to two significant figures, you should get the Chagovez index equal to 0.62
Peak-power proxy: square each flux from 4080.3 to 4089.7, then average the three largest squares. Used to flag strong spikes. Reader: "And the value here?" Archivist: 89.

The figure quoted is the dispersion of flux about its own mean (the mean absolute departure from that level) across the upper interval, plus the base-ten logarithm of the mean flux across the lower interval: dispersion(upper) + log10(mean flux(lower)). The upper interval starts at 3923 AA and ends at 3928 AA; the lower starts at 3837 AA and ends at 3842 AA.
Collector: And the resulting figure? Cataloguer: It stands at 1.46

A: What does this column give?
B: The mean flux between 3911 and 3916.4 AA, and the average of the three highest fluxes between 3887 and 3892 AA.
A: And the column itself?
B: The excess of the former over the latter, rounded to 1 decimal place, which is -0.4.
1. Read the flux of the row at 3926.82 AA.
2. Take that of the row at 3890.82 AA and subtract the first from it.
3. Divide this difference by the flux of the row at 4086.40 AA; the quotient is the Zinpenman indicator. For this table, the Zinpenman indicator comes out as 0.15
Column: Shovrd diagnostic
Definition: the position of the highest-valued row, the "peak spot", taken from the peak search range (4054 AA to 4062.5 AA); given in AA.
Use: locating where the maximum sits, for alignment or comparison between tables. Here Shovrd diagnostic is 4060.14 AA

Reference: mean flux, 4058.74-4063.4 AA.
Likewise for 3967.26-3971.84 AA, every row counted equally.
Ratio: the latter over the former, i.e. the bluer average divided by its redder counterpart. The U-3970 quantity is 1.04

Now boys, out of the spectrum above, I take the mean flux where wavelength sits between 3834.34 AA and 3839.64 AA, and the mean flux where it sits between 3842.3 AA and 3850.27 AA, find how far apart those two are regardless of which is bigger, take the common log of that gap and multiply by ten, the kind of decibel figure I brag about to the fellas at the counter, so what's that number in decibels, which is 0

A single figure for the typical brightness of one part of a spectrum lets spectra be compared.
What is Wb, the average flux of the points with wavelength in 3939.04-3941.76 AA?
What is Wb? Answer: 8.41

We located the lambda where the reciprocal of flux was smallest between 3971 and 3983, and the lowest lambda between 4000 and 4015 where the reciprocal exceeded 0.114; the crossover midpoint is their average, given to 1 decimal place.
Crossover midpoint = 3992.0 AA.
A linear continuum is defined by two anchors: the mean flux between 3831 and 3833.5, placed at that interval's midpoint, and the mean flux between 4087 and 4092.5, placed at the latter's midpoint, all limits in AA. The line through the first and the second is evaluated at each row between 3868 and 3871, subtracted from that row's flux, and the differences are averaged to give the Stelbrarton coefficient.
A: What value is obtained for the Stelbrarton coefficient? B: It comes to 1.7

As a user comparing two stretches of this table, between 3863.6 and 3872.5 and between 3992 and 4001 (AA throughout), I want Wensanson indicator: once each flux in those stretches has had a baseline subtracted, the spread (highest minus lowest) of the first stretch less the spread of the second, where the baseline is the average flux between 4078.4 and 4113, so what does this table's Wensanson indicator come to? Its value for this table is -2.4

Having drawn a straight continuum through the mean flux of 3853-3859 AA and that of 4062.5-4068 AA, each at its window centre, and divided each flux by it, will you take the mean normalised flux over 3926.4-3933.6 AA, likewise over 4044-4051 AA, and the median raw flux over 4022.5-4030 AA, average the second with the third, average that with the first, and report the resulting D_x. 2.77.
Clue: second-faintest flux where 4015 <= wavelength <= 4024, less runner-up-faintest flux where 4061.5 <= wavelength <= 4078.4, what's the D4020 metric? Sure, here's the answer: -0.6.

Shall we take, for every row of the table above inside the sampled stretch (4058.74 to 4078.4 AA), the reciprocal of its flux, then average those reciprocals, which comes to 0.121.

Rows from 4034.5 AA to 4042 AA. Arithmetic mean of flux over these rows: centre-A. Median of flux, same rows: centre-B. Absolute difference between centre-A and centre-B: 0.12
